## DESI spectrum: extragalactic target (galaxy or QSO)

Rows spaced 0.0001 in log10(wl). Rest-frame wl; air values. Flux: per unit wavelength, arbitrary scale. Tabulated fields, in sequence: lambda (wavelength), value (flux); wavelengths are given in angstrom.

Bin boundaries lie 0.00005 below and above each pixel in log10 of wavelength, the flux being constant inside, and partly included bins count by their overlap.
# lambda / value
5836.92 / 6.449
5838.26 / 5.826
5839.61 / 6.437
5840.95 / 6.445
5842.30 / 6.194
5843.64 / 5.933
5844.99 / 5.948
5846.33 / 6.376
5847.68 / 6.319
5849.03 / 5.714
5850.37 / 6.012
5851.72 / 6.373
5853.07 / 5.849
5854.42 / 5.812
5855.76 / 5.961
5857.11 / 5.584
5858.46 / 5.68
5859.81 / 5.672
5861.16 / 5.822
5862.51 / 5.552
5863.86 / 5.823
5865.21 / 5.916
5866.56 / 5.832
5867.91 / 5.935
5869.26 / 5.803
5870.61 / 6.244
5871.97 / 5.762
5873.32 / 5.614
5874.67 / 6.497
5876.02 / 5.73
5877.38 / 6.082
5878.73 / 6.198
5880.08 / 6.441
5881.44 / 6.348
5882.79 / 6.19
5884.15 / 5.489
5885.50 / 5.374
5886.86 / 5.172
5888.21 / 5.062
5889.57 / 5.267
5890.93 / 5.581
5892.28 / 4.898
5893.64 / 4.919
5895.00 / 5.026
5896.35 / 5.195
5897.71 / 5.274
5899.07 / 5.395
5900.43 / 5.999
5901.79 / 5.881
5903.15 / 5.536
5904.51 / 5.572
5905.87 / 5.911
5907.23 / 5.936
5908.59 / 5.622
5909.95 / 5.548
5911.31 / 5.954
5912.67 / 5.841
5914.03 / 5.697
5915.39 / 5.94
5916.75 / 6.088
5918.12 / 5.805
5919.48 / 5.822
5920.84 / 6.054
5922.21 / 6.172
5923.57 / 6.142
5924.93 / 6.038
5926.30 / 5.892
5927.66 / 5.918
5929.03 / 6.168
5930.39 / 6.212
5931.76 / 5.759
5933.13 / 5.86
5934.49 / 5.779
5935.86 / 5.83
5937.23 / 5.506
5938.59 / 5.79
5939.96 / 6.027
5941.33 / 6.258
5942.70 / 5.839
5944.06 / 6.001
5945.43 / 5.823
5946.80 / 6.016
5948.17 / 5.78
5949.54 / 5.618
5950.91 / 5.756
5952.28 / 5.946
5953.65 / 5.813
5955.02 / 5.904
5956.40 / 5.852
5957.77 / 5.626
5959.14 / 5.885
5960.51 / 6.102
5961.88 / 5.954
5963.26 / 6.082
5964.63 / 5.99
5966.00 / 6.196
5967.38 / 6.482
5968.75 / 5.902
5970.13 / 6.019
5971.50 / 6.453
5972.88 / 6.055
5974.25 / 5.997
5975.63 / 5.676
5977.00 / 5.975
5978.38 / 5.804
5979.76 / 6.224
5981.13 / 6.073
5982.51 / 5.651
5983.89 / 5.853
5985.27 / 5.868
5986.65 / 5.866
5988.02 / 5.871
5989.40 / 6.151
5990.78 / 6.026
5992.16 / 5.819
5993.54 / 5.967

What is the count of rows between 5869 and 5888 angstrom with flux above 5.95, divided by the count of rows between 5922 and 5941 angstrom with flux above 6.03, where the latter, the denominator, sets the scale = 1.40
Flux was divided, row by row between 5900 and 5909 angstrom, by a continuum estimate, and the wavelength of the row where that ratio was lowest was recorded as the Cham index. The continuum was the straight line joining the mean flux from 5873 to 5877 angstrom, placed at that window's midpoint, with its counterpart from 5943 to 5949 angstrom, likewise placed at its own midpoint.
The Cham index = 5903.15 angstrom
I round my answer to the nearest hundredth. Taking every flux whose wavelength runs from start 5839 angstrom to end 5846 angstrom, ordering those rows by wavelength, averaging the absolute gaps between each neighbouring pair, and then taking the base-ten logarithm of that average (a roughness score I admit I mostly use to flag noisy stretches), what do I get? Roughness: -0.87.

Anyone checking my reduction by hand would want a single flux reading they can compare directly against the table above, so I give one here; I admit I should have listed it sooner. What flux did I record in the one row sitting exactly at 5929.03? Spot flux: 6.168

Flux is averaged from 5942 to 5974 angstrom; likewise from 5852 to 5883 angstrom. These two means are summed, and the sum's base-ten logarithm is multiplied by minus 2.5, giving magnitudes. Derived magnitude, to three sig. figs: -2.69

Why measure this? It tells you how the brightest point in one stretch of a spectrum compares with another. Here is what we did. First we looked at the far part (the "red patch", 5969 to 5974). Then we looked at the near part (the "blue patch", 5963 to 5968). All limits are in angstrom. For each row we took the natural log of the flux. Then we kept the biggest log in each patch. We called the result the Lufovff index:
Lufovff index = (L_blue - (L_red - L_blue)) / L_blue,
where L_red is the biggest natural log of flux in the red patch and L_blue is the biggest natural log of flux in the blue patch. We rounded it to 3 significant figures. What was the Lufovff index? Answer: 1.00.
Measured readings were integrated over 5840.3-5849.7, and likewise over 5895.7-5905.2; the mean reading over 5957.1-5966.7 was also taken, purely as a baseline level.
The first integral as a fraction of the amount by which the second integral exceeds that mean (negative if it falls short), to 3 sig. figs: 1.23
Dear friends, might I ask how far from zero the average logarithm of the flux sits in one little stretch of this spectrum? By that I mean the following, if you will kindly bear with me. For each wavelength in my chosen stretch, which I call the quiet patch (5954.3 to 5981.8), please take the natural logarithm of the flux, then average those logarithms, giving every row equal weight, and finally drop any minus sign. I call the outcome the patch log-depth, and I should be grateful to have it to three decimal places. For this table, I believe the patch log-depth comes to 1.793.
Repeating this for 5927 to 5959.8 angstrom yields 1.770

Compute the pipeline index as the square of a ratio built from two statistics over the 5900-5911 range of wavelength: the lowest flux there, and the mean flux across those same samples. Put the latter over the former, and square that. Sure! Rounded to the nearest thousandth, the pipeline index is 1.079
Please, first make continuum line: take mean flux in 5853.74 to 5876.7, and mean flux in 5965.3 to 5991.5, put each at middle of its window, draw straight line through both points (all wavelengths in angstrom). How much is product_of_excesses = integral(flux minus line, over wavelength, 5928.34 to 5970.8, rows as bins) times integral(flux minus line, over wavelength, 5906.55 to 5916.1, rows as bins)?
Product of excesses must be 1.7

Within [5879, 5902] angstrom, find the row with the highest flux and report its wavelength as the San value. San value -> 5880.08 angstrom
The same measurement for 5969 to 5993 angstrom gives 5971.50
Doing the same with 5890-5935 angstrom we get 5930.39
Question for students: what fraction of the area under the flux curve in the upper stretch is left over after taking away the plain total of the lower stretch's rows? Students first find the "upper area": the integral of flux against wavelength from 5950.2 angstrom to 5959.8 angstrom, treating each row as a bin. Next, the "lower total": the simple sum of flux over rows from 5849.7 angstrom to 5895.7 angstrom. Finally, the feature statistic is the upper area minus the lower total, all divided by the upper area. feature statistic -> -2.5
